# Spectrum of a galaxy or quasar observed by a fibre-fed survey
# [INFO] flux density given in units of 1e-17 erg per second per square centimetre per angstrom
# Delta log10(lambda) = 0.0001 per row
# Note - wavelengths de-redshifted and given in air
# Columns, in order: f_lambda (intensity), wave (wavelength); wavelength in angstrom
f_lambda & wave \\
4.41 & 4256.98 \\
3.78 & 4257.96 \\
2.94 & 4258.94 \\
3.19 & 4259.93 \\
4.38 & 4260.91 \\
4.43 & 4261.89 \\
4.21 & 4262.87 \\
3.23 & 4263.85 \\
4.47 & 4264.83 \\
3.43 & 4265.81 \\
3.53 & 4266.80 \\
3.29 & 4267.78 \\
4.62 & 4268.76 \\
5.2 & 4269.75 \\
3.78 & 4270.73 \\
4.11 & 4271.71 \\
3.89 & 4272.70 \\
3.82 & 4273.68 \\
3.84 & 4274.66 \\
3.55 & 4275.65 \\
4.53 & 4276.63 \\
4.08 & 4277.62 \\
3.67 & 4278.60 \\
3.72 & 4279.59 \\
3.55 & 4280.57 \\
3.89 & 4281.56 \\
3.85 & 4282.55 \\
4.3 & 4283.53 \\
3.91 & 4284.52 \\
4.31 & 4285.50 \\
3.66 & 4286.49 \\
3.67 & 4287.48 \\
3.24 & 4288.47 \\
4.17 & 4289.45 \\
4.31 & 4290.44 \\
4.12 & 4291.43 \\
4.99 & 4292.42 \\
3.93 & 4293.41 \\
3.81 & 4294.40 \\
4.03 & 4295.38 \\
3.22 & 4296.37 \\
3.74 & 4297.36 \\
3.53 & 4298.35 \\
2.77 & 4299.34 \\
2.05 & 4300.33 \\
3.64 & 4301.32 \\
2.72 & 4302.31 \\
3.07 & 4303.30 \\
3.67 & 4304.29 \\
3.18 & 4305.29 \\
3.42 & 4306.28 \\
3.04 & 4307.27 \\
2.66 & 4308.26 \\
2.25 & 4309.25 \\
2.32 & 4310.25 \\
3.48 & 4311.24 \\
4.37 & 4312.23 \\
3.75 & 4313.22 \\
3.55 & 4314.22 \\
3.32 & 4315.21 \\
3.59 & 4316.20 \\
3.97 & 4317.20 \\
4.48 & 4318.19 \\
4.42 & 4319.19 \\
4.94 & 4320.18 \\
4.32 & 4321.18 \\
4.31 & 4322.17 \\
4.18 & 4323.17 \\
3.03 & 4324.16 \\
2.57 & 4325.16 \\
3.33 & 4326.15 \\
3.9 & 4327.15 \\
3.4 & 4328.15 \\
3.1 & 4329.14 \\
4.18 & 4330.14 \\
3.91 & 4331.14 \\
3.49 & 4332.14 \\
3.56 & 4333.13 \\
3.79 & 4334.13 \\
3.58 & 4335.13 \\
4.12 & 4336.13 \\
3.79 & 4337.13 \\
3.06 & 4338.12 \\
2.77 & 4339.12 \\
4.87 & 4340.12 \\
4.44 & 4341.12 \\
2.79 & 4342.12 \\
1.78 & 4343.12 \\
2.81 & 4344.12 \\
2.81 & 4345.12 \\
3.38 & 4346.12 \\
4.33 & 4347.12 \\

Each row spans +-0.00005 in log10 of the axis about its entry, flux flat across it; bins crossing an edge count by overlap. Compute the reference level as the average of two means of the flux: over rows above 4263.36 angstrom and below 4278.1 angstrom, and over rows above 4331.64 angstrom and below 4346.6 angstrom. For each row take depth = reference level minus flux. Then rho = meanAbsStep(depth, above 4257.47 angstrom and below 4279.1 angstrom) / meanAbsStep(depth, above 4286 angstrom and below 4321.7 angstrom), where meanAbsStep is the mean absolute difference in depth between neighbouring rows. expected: 1.14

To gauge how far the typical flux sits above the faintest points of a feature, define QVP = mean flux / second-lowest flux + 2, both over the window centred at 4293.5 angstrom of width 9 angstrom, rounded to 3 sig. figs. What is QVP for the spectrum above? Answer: 3.08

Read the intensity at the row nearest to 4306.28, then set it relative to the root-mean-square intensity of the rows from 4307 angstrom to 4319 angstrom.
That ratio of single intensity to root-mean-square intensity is 0.99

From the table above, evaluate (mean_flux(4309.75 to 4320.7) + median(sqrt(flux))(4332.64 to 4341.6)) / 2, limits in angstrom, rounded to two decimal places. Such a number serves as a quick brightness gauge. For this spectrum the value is 2.89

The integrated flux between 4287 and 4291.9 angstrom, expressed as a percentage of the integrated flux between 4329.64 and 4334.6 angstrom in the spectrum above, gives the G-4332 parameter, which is 102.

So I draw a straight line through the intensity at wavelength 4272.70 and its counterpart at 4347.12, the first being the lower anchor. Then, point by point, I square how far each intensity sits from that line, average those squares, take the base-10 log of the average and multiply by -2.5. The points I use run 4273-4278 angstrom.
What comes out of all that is 2.4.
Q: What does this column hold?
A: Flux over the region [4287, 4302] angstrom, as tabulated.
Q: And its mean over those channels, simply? 3.7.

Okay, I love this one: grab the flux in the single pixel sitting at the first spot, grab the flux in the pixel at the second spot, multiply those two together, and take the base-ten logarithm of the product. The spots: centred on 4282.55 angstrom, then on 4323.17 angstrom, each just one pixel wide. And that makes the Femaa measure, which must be 1.21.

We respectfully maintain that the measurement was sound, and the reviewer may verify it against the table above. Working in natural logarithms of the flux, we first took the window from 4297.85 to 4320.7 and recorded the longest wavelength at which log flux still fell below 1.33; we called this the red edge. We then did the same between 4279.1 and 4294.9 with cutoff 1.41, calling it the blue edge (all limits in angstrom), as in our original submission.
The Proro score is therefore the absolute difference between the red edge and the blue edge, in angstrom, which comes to 21.8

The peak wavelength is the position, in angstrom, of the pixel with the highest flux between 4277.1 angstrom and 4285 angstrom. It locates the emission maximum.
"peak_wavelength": 4283.53 angstrom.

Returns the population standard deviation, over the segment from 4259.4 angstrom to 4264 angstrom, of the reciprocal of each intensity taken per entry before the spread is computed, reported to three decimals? 0.040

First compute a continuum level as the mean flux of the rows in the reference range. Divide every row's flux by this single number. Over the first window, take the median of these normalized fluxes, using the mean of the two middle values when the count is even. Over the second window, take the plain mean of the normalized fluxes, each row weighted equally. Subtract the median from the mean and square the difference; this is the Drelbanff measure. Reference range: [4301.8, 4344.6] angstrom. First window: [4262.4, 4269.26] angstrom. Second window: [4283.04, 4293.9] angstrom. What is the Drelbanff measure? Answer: 0.022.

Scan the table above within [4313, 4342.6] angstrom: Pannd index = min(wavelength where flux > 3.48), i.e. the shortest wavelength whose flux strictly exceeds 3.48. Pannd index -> 4313.22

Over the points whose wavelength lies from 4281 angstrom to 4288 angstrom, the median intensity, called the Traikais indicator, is 3.9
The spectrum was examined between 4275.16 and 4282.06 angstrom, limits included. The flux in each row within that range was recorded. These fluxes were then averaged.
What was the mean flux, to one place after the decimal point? 3.9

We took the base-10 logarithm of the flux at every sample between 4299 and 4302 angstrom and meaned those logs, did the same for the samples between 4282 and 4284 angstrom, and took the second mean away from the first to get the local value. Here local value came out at -0.17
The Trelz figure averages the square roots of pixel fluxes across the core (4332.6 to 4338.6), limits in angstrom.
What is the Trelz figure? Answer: 1.91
